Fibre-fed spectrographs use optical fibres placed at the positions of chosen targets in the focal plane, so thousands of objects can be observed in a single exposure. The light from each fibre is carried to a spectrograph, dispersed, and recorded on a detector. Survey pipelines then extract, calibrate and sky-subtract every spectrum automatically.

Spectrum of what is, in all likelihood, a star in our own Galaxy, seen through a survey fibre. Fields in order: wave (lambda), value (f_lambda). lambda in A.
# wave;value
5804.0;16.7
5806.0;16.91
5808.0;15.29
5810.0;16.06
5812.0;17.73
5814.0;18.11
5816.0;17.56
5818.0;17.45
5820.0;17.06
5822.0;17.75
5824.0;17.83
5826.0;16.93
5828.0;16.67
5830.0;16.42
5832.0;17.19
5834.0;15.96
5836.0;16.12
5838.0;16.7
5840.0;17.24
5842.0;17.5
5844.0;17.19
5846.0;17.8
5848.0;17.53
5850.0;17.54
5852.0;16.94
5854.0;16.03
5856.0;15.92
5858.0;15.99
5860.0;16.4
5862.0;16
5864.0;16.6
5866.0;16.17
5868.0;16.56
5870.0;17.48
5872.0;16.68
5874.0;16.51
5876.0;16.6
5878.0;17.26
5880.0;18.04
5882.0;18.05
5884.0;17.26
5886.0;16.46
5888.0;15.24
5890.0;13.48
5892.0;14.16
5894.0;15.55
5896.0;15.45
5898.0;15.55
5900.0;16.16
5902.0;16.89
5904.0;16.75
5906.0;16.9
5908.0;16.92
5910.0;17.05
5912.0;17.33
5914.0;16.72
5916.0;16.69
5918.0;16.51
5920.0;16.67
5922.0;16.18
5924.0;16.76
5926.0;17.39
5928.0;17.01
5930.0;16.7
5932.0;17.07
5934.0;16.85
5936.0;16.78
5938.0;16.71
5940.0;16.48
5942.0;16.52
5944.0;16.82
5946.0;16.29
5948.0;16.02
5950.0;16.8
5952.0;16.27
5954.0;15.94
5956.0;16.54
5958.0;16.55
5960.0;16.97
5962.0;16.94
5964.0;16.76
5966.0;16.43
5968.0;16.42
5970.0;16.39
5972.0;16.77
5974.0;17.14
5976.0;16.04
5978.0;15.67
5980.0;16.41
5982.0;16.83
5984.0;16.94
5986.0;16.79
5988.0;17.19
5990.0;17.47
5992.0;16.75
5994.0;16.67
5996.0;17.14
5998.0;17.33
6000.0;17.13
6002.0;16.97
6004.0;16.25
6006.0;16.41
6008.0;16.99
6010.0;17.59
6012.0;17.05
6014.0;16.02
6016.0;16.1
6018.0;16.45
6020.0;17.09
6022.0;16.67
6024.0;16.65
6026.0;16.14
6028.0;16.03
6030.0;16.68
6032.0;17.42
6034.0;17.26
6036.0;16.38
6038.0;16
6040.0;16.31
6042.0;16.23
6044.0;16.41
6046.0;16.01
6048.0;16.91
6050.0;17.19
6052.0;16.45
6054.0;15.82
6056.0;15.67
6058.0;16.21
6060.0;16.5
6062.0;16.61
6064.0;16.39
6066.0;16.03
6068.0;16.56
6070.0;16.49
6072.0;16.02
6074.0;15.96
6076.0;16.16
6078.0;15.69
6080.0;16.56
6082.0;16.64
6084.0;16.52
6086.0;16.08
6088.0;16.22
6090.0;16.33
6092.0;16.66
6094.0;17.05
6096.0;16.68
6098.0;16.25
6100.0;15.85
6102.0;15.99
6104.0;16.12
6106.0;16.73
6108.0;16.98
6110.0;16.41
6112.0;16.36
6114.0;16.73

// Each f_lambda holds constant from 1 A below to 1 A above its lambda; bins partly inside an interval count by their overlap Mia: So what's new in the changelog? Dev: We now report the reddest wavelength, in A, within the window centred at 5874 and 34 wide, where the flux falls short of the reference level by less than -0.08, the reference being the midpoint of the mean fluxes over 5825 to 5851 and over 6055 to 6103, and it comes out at 5884.0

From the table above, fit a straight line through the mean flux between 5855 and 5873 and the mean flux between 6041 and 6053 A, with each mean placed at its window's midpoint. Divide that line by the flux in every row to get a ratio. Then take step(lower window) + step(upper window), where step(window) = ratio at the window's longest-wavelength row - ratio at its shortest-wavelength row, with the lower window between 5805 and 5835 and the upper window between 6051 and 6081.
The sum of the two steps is 0.05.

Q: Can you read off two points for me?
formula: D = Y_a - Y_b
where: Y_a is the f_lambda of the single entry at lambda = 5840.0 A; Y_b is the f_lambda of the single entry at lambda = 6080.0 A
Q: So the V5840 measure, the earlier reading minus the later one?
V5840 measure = 0.7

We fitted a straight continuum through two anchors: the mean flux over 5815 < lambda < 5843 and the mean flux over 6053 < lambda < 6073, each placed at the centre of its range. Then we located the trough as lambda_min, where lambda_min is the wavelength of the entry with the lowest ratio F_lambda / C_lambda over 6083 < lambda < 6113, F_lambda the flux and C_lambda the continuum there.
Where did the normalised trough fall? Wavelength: 6100.0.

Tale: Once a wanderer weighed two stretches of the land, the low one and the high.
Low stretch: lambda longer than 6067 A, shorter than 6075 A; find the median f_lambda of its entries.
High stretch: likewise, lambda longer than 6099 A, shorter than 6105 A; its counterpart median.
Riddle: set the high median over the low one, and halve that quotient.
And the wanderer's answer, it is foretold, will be 0.492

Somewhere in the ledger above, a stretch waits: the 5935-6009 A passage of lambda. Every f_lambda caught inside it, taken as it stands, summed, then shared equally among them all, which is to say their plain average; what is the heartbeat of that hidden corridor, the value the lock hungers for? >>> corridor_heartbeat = 16.66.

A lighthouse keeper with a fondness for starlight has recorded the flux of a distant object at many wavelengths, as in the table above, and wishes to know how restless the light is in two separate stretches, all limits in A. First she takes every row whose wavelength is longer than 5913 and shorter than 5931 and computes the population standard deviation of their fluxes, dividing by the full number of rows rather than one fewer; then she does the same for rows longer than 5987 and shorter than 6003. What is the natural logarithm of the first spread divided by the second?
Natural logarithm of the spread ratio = 0.20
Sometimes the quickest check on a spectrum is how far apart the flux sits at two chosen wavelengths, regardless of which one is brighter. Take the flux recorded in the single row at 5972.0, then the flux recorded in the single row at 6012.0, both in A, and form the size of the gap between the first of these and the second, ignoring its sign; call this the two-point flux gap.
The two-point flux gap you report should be 0.28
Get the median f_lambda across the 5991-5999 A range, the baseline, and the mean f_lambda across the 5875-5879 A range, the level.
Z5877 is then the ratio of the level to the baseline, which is 1.00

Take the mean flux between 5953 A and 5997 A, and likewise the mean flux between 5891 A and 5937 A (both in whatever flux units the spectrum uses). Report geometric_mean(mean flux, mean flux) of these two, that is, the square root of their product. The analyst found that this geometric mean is 16.6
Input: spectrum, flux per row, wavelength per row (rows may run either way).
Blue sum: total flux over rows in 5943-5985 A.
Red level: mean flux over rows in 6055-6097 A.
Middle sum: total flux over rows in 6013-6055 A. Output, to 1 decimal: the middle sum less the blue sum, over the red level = 0.0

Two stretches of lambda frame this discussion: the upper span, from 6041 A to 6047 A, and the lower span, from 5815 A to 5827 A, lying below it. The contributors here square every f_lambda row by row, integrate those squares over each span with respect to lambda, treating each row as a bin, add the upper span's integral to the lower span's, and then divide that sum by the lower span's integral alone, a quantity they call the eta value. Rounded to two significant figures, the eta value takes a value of 1.4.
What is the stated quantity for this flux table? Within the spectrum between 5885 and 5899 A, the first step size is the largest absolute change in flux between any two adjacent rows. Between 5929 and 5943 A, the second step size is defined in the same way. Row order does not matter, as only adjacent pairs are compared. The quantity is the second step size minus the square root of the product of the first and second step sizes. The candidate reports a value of -0.4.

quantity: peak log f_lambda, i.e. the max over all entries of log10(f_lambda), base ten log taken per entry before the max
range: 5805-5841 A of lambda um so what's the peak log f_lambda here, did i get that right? 1.26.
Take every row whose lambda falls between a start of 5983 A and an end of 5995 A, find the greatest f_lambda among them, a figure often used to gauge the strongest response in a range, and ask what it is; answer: 17.47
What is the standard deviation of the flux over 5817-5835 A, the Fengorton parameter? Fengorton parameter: 0.6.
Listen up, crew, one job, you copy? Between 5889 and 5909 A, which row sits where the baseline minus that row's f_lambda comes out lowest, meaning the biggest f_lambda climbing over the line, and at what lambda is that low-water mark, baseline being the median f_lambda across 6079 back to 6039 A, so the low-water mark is 5908.0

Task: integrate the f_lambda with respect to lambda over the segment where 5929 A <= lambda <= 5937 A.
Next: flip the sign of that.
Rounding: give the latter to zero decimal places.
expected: -135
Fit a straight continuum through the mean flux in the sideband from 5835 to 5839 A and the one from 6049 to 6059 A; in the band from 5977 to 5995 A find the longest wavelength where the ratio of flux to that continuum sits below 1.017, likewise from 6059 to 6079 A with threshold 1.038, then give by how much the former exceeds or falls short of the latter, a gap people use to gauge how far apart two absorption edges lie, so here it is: -98 A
